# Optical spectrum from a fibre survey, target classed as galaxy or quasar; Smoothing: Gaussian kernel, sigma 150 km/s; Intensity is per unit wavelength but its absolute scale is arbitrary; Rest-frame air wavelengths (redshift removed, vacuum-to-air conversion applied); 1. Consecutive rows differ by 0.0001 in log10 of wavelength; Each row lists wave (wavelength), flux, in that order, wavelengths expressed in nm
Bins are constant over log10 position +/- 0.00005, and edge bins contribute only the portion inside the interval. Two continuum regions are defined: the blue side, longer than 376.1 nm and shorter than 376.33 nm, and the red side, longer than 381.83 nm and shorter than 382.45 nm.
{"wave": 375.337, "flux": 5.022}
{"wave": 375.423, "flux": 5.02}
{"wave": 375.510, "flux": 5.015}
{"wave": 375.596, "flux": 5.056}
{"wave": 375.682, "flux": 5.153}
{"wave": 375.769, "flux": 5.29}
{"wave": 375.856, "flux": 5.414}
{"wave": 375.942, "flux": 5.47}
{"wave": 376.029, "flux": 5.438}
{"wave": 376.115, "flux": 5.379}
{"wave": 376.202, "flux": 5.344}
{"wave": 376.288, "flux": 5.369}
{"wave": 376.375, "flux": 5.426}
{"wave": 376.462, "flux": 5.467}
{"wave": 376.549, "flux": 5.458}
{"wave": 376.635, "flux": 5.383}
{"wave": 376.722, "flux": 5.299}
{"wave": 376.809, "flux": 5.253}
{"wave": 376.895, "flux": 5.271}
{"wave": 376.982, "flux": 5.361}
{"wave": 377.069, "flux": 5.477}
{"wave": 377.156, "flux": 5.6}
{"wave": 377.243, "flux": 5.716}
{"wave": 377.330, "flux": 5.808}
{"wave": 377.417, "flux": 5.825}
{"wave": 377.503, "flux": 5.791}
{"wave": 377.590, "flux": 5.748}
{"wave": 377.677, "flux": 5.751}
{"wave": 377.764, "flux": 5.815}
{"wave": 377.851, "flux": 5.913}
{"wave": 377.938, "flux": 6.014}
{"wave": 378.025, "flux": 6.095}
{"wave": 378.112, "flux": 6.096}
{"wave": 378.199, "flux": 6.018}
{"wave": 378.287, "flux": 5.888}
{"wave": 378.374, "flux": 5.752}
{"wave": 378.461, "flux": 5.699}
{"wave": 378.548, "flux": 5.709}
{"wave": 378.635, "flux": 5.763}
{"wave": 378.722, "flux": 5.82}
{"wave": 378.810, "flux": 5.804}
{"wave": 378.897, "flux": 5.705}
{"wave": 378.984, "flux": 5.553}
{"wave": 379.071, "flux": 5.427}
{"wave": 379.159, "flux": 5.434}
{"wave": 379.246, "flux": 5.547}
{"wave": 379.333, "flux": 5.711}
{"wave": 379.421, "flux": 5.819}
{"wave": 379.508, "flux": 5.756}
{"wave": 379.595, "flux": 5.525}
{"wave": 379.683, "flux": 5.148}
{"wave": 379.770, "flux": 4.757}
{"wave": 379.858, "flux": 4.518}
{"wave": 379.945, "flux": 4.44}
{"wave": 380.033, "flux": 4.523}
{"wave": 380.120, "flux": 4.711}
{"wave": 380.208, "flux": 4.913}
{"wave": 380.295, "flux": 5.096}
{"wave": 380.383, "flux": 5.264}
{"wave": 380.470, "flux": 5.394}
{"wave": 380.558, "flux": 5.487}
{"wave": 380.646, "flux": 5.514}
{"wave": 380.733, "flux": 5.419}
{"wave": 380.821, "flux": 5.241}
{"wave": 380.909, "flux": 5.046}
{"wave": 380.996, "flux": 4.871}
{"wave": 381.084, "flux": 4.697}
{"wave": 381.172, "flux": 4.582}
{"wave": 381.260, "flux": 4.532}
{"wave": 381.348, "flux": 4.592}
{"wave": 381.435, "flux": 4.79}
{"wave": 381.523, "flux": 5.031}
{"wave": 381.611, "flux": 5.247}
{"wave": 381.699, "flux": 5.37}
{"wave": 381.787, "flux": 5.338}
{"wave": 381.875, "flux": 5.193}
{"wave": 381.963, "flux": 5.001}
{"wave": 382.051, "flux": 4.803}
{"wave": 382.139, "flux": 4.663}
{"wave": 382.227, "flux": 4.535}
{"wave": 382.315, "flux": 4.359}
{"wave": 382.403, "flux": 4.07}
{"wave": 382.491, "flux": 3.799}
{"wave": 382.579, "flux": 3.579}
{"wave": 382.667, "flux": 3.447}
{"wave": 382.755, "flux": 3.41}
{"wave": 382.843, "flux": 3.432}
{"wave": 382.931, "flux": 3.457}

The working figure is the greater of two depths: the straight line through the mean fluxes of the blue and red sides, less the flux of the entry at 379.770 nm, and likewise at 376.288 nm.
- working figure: 0.18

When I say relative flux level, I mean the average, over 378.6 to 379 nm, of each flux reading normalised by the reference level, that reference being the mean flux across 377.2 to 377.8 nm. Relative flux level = 0.99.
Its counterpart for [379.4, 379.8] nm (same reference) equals 0.93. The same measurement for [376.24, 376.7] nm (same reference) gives 0.94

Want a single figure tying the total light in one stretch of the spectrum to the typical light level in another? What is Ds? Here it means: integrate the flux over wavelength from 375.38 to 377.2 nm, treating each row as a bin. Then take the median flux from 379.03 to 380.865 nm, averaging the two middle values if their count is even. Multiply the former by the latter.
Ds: 52.3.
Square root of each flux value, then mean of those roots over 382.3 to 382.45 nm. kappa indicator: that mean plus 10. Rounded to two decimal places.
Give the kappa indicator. 12.05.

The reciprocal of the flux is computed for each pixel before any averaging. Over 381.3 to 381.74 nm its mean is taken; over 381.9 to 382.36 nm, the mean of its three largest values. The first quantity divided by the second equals 0.91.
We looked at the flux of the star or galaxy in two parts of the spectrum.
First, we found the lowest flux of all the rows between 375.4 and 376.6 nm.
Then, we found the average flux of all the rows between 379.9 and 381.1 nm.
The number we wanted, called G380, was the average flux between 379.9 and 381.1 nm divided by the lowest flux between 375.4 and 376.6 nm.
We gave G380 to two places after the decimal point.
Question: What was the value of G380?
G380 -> 1.01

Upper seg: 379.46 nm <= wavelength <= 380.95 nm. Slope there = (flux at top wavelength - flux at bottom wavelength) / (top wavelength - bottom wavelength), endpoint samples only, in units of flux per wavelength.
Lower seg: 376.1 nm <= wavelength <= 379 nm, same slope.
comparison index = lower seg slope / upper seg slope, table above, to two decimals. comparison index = -0.12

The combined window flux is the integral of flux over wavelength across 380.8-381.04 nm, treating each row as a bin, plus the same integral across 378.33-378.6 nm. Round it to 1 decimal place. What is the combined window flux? 2.8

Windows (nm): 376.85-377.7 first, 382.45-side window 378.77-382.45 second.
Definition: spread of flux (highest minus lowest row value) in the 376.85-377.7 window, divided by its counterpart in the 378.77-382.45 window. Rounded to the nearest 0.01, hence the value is 0.32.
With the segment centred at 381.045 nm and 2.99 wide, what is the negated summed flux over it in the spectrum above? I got -166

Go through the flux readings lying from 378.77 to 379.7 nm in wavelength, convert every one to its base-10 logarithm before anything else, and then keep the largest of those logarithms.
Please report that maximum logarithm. 0.76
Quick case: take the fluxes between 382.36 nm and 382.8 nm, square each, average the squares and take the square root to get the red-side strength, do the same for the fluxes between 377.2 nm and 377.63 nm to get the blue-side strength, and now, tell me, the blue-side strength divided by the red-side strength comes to 1.57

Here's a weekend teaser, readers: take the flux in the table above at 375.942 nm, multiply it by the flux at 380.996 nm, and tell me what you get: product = 26.6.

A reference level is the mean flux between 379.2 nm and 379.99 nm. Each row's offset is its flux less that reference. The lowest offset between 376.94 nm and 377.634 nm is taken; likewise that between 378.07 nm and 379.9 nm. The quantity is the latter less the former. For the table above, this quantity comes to -0.84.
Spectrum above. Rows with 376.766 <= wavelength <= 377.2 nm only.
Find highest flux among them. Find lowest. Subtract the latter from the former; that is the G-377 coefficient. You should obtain 0.35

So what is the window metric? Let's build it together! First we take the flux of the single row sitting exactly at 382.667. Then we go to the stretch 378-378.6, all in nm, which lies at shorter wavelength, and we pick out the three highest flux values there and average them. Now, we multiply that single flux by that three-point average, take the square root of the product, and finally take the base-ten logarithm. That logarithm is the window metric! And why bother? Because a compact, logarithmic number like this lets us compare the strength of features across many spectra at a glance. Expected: 0.66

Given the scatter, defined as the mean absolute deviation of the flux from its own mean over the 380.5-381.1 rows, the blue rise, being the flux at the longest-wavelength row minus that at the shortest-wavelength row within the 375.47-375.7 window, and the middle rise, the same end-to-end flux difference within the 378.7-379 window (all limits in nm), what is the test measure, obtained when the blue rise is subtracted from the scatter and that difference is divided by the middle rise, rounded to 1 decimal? -0.5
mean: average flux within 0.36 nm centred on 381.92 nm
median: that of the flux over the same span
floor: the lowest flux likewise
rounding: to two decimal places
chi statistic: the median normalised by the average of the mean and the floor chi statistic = 1.03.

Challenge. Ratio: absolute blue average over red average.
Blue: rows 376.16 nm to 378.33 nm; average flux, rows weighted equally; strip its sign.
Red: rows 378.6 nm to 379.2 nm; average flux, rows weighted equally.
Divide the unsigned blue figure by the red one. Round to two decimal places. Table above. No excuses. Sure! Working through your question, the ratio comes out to 1.00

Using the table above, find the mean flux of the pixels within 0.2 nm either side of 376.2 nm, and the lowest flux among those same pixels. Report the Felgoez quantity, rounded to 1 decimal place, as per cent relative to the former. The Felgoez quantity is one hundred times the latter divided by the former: 99.1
